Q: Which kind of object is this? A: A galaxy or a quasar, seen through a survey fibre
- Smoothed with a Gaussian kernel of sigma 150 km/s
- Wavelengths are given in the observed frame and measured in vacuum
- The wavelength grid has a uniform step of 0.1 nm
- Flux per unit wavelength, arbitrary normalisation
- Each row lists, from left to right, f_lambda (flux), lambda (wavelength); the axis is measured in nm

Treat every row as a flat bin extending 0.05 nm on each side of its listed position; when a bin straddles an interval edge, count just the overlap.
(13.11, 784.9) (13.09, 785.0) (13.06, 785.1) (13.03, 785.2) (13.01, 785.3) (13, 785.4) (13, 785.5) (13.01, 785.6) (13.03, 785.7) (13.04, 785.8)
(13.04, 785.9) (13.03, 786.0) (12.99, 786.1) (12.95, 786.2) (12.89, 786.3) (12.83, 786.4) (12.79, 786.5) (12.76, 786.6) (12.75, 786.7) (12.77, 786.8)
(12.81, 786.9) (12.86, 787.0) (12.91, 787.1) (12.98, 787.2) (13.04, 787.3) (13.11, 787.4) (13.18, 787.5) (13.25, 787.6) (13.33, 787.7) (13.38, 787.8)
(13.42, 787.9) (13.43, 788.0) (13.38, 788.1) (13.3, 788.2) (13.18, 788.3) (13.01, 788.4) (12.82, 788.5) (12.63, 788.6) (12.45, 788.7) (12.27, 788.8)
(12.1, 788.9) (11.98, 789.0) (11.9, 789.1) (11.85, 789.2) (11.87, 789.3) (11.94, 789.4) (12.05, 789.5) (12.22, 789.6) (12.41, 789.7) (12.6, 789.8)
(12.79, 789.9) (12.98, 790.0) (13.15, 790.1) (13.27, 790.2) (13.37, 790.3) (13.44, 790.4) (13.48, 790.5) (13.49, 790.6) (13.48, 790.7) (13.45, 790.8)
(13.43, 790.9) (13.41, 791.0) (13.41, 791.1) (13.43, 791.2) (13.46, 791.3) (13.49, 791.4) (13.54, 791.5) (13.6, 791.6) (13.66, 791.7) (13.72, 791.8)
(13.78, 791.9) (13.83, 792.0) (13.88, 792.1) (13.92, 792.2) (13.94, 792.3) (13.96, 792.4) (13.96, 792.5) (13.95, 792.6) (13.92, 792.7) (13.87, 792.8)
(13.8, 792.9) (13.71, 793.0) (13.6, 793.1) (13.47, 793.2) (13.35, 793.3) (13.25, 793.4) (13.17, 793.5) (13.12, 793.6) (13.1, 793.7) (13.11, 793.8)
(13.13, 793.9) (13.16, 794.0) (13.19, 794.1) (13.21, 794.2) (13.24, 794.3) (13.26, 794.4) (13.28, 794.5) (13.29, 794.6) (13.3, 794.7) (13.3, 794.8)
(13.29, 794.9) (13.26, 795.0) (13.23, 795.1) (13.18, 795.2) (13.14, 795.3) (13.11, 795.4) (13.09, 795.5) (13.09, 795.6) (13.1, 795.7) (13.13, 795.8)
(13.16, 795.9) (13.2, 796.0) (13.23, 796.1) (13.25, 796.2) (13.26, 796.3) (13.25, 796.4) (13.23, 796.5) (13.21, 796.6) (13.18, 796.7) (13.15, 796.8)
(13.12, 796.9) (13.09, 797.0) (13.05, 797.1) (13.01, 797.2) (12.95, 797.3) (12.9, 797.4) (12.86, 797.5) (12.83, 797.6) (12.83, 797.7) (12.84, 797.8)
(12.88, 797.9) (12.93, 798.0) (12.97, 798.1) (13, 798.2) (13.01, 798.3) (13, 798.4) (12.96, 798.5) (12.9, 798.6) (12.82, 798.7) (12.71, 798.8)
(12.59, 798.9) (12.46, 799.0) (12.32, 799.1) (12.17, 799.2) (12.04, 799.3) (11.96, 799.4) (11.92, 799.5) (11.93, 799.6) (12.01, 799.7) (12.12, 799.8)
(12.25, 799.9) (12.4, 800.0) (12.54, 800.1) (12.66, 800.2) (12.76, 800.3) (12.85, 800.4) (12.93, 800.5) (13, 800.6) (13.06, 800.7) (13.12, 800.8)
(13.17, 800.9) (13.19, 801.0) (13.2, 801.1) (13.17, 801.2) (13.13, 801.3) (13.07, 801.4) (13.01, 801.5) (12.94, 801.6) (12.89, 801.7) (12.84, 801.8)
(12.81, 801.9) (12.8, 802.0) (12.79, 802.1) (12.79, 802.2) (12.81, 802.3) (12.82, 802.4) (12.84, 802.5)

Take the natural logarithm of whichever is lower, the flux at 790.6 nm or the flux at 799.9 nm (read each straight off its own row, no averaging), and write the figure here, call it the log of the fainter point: 2.51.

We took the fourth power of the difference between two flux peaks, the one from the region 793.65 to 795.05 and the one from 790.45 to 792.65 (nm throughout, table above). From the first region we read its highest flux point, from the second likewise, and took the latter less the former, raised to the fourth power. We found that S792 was 0.19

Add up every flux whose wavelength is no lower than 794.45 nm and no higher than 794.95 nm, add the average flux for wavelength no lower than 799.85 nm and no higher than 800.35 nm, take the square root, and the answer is 8.89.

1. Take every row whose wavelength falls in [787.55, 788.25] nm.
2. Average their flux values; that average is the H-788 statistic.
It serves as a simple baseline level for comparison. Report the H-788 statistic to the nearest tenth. 13.4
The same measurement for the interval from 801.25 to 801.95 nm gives 13.0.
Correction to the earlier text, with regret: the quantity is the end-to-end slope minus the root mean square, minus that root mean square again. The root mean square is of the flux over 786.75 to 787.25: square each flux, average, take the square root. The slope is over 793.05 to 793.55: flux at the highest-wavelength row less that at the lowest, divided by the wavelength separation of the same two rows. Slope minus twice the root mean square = -26.8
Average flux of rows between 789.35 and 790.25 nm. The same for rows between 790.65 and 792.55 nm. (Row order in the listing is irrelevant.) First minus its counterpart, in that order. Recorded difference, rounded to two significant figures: -1.0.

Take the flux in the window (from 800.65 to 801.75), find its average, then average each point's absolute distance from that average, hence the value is 0.08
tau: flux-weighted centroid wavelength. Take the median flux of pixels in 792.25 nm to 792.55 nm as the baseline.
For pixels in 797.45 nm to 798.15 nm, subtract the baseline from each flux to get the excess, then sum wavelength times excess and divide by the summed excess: 797.79 nm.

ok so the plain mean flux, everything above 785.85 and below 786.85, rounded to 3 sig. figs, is 12.9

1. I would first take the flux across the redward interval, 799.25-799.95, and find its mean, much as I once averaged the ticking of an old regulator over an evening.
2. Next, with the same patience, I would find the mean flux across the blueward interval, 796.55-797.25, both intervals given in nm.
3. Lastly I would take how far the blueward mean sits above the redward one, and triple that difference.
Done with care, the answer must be 3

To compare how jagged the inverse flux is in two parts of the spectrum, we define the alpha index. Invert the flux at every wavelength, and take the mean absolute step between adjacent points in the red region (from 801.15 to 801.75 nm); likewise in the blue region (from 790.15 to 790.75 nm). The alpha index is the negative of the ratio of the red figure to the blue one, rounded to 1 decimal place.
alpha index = -1.3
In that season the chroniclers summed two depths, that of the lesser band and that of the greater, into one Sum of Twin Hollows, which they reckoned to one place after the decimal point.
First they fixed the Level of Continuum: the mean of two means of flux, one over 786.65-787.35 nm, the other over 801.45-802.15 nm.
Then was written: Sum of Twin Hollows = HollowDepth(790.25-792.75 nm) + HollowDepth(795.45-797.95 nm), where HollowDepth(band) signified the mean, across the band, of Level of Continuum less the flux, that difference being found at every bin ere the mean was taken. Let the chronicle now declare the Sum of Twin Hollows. -1.0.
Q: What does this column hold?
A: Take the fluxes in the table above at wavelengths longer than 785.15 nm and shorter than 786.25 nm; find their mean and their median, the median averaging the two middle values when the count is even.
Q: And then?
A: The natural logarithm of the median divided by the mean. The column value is 0.000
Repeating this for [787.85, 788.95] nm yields 0.008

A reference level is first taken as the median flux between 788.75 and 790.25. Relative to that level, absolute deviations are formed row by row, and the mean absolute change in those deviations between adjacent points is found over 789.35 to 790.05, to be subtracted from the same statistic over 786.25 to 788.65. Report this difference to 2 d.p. -0.10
